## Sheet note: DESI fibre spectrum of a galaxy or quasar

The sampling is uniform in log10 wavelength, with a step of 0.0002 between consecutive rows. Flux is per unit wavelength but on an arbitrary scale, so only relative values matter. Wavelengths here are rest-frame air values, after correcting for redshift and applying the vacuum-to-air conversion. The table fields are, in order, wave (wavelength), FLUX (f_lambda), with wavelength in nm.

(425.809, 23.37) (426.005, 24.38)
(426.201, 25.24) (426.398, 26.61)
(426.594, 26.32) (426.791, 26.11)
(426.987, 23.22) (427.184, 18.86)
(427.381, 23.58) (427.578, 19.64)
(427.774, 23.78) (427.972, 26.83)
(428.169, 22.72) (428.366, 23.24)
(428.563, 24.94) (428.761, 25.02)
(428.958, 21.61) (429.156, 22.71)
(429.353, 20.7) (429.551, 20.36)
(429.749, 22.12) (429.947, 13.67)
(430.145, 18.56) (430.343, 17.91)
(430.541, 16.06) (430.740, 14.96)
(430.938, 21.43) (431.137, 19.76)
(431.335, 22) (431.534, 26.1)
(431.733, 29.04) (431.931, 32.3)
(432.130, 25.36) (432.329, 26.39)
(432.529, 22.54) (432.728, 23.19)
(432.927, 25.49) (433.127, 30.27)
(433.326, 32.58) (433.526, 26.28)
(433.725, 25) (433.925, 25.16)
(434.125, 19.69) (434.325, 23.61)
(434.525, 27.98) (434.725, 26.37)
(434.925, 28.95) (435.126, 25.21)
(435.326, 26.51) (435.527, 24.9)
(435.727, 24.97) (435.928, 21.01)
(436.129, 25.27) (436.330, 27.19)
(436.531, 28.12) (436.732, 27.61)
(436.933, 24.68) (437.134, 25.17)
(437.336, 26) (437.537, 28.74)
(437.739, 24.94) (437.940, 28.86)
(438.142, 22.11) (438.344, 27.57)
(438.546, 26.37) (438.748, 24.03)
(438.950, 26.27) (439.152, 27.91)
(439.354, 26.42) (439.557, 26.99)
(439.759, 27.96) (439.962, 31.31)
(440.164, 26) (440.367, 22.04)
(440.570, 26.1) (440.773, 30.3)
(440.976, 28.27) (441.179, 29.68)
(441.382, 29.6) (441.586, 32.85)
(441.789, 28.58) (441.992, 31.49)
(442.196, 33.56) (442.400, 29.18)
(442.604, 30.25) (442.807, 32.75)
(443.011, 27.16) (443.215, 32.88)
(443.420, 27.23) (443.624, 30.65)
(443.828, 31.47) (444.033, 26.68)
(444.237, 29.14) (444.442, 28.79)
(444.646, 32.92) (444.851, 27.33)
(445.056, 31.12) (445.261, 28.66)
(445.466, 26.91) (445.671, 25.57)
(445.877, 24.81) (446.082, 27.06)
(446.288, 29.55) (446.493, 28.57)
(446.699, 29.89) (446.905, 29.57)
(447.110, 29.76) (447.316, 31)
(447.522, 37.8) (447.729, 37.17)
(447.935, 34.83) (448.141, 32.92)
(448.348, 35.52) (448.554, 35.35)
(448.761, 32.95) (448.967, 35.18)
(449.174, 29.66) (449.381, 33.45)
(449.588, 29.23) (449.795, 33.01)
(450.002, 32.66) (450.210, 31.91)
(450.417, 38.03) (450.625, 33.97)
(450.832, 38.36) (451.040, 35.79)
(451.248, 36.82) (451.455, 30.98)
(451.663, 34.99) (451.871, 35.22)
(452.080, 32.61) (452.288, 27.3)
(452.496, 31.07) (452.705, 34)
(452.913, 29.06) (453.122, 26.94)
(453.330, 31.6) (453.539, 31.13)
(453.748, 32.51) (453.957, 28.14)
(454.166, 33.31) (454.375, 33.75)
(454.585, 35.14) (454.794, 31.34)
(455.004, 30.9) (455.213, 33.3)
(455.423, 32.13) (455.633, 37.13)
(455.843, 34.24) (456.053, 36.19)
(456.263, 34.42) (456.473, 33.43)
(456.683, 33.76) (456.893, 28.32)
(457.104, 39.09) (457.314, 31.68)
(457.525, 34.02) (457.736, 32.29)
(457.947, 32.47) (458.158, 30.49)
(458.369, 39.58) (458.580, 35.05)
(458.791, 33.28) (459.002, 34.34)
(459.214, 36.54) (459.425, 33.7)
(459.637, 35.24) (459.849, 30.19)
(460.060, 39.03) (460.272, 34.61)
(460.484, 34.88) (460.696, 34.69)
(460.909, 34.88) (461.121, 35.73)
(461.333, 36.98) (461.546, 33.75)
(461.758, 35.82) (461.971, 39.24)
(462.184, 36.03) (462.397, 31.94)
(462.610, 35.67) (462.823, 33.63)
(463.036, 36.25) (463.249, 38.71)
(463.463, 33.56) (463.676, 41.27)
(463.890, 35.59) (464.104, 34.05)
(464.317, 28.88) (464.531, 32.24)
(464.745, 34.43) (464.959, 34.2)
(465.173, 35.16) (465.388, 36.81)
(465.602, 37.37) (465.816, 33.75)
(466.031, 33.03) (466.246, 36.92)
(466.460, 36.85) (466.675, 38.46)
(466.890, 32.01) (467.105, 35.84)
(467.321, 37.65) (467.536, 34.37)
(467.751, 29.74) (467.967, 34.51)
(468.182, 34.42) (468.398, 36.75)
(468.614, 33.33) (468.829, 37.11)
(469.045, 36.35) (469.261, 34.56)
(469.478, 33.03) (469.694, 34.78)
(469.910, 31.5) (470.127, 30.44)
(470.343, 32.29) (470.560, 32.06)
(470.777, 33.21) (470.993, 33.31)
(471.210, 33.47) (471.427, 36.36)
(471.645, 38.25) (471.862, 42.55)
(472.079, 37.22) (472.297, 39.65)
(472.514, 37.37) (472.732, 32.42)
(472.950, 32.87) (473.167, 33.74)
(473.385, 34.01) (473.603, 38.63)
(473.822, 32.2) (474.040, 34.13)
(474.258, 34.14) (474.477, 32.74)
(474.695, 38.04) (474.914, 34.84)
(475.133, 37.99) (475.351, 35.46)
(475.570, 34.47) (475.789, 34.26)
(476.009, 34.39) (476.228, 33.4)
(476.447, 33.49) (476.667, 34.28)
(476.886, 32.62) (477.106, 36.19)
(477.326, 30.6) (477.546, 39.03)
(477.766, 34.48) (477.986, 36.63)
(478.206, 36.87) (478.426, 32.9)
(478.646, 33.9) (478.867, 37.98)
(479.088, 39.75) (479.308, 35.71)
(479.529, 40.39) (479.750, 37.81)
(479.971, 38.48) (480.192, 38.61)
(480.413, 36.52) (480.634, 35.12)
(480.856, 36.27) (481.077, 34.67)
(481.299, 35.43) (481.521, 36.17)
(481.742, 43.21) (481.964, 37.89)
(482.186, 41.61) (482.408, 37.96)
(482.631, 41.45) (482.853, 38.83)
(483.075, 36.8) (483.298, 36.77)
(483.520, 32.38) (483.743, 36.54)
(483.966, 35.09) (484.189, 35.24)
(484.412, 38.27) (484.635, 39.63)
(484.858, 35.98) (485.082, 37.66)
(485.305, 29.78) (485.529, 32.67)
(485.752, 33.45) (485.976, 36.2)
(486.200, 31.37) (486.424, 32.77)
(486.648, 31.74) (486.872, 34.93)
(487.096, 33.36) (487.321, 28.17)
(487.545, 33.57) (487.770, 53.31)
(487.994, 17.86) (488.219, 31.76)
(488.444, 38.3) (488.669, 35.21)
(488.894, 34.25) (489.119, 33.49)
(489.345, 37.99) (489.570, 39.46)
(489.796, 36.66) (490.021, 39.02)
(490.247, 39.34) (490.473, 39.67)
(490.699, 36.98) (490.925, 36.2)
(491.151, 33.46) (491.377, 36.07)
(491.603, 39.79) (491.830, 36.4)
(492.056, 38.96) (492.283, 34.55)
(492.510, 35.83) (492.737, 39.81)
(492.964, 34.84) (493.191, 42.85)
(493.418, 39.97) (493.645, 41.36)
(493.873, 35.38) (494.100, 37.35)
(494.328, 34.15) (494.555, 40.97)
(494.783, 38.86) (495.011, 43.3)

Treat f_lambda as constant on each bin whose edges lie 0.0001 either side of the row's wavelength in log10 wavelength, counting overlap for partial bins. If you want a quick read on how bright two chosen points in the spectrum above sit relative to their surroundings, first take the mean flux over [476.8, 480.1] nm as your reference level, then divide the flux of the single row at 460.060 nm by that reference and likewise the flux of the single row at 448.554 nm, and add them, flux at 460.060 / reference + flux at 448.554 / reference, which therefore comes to 2.05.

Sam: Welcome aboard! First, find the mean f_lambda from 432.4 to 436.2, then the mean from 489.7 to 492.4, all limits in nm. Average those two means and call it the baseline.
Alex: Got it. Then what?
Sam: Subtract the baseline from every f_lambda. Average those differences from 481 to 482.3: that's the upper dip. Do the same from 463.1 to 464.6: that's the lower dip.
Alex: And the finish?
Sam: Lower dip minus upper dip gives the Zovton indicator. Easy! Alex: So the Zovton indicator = -3.3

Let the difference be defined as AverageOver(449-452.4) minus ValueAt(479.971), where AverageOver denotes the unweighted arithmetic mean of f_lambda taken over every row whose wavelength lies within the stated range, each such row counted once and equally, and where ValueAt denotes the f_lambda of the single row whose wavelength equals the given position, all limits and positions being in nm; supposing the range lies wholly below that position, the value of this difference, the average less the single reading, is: -5.1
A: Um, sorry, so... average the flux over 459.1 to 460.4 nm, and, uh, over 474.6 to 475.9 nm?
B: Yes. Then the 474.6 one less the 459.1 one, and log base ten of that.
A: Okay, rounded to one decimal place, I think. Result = 0.0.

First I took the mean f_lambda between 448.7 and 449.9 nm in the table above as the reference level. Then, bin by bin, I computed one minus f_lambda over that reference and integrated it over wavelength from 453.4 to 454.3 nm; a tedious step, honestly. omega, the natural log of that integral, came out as -3.7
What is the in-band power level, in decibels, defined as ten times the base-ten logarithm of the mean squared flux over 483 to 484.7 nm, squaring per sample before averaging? 31.2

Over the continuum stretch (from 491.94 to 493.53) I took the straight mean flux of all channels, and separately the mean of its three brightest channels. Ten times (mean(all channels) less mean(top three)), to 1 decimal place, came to -27.6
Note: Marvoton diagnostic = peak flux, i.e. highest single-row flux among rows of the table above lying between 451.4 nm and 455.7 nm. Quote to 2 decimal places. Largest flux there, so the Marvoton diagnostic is 37.13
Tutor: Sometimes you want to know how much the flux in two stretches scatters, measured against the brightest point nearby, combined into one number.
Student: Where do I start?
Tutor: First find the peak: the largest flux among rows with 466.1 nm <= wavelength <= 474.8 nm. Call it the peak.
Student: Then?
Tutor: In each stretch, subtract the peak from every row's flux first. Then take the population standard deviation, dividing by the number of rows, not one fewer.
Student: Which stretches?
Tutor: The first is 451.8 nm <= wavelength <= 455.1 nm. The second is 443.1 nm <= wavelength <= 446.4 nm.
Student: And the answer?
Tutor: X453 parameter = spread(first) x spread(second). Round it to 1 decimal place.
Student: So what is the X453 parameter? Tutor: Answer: 6.0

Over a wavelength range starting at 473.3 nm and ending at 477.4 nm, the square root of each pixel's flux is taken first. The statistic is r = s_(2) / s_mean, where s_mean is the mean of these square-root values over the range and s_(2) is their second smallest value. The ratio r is 0.966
